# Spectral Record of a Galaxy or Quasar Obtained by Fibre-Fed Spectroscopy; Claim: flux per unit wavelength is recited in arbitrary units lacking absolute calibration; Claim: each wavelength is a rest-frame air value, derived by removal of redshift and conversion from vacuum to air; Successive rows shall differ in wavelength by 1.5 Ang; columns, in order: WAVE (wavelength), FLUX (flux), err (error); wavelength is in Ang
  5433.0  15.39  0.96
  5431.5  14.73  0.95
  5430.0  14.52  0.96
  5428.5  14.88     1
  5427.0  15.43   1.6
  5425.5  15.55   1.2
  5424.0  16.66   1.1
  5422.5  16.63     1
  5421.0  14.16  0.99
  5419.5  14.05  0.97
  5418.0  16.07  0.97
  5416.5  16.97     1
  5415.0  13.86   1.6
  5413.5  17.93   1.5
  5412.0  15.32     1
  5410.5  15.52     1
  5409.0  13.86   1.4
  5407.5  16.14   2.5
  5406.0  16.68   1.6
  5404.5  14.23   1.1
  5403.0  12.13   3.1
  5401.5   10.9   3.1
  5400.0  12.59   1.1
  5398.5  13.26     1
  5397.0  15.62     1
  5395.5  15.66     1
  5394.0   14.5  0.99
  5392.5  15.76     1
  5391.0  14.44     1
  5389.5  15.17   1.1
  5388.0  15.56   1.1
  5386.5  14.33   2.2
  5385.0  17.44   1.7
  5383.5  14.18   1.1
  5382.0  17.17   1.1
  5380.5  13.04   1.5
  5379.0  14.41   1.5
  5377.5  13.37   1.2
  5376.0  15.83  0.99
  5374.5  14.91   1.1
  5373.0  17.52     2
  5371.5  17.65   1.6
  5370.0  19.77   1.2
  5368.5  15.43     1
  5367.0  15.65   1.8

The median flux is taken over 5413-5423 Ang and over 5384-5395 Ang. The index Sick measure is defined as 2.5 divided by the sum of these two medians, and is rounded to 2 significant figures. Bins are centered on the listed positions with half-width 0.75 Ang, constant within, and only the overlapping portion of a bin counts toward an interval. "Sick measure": 0.080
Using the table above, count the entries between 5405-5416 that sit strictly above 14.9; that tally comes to 5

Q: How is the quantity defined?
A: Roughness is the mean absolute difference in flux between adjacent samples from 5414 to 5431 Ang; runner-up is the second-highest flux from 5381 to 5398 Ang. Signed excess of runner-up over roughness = 16.1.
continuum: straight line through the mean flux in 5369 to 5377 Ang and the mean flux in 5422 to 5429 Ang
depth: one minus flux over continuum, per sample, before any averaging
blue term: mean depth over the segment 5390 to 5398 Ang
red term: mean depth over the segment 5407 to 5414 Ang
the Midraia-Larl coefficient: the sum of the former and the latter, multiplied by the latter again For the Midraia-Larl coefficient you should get 0.003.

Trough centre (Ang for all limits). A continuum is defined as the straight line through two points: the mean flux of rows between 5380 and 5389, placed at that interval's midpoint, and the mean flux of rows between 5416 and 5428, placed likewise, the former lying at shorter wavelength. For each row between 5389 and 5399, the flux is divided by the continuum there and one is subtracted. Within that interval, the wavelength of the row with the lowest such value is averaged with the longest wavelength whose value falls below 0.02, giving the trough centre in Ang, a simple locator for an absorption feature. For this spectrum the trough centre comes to 5398.5 Ang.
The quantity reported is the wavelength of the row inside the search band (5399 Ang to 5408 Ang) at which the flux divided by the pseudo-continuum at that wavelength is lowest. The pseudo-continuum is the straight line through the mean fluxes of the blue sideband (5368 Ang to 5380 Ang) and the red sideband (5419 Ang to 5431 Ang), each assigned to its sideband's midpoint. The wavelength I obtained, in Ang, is 5401.5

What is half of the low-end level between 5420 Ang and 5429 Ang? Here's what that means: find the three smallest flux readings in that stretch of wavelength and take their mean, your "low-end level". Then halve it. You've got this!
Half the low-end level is 7.4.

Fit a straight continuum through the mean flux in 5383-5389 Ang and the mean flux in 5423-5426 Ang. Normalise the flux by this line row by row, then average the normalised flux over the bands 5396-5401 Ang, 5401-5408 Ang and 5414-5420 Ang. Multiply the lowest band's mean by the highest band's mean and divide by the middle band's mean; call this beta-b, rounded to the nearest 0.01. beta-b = 0.95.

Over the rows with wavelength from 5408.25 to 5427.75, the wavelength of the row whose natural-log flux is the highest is 5413.5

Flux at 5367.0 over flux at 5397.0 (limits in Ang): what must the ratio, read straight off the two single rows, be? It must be 1.00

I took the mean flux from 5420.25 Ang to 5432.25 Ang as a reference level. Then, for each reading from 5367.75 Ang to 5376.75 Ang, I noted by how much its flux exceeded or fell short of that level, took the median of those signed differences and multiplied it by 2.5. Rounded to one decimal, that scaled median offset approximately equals 3.4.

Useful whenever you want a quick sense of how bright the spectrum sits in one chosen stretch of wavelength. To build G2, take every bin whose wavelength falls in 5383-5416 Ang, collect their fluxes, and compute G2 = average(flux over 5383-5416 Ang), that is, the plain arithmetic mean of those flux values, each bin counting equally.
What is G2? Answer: 14.8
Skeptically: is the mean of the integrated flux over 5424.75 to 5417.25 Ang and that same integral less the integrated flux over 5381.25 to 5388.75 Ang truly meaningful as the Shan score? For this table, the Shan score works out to 57.3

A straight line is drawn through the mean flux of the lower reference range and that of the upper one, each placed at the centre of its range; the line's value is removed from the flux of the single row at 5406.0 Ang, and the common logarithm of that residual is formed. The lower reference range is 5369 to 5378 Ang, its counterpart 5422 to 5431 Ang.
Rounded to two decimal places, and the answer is -0.14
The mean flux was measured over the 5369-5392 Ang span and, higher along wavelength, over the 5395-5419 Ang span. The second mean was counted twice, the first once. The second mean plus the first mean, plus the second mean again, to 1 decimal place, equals 45.2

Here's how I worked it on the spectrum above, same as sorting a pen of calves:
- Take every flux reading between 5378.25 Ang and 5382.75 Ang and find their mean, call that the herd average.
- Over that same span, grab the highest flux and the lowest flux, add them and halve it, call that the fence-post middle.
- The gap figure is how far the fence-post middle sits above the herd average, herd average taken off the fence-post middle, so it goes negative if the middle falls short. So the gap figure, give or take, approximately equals 0.2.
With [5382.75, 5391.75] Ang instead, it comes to 0.6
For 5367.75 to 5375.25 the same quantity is 0.3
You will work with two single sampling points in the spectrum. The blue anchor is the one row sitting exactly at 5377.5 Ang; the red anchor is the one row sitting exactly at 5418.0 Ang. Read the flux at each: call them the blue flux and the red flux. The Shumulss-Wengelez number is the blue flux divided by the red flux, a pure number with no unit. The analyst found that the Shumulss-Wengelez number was 0.83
